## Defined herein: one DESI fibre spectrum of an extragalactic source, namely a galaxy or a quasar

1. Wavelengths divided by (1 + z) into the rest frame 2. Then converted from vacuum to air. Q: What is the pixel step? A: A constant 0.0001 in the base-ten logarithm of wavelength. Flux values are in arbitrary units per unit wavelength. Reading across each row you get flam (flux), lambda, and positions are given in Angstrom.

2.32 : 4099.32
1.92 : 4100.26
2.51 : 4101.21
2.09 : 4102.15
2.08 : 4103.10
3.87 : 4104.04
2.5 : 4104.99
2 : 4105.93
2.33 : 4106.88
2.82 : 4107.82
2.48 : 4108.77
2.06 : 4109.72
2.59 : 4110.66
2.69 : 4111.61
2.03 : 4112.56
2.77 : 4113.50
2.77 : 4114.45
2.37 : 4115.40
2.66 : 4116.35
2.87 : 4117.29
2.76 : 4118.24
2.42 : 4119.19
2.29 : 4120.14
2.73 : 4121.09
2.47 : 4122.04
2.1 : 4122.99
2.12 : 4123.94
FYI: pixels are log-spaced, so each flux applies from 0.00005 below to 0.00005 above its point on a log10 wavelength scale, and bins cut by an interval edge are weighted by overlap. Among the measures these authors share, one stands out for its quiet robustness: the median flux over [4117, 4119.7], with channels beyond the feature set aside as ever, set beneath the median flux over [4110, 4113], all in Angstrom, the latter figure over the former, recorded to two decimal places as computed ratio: 0.94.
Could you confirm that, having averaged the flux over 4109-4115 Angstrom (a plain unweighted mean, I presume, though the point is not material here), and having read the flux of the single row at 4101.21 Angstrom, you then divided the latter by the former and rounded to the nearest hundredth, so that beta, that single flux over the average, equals 1.01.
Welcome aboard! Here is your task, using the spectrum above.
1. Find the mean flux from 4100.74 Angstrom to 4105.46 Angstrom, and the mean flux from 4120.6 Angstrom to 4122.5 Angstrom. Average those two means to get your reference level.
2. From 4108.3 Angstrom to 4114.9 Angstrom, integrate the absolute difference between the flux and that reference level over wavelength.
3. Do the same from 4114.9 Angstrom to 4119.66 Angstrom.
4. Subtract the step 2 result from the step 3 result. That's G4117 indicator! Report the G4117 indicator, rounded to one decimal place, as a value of -0.7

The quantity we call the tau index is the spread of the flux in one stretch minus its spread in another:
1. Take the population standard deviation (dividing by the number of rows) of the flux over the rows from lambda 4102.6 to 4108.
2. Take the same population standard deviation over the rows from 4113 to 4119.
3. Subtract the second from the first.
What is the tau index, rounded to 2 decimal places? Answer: 0.47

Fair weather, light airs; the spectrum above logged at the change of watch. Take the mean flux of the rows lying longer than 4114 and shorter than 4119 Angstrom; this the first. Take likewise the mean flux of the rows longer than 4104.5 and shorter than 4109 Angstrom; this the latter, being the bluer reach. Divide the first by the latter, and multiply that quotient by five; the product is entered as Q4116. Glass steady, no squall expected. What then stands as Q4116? 5.5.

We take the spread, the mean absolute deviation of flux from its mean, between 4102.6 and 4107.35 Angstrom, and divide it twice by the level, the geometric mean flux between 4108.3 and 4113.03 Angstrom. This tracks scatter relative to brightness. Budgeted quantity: 0.095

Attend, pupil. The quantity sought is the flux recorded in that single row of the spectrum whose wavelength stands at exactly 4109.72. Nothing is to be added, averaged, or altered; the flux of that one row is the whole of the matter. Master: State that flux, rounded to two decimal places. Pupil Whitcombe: 2.06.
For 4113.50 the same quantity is 2.77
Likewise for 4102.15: 2.09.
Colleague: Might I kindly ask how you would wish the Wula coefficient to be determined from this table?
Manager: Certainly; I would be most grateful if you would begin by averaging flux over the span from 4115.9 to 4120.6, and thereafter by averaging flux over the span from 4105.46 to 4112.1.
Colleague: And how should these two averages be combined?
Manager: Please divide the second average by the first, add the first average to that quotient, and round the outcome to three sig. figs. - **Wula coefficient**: 3.53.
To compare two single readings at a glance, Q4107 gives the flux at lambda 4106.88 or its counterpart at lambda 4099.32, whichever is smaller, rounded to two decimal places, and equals 2.32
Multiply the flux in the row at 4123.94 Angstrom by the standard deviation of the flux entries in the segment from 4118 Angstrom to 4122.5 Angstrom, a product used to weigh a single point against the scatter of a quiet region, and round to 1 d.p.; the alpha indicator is 0.4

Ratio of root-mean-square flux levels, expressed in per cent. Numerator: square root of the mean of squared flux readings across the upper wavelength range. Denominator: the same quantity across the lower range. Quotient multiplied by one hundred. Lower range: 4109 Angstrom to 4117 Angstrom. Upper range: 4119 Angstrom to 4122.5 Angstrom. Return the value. 99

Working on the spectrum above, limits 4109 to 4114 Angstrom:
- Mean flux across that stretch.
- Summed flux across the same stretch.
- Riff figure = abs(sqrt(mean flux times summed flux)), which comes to 5.4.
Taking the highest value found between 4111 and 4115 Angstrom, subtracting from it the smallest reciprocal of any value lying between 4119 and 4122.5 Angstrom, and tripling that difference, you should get 7.2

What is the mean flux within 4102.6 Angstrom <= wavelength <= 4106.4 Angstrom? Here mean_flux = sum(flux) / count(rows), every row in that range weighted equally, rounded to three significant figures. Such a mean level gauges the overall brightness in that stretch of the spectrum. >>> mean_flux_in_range 2.61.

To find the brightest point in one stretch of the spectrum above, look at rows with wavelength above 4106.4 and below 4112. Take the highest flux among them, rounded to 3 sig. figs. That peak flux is 2.82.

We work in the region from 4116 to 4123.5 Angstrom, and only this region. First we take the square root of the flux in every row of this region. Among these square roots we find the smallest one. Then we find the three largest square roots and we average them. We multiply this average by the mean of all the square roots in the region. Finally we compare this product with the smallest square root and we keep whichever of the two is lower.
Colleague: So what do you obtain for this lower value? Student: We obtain 1.45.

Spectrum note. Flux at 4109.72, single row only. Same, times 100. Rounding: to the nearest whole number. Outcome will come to 206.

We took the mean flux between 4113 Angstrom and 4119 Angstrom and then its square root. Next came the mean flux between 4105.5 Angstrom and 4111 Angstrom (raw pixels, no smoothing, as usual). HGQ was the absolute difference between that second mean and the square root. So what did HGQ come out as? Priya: 0.74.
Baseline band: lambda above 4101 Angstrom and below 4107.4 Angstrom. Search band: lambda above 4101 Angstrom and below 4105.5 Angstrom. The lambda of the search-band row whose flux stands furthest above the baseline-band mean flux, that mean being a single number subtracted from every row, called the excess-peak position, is 4104.04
